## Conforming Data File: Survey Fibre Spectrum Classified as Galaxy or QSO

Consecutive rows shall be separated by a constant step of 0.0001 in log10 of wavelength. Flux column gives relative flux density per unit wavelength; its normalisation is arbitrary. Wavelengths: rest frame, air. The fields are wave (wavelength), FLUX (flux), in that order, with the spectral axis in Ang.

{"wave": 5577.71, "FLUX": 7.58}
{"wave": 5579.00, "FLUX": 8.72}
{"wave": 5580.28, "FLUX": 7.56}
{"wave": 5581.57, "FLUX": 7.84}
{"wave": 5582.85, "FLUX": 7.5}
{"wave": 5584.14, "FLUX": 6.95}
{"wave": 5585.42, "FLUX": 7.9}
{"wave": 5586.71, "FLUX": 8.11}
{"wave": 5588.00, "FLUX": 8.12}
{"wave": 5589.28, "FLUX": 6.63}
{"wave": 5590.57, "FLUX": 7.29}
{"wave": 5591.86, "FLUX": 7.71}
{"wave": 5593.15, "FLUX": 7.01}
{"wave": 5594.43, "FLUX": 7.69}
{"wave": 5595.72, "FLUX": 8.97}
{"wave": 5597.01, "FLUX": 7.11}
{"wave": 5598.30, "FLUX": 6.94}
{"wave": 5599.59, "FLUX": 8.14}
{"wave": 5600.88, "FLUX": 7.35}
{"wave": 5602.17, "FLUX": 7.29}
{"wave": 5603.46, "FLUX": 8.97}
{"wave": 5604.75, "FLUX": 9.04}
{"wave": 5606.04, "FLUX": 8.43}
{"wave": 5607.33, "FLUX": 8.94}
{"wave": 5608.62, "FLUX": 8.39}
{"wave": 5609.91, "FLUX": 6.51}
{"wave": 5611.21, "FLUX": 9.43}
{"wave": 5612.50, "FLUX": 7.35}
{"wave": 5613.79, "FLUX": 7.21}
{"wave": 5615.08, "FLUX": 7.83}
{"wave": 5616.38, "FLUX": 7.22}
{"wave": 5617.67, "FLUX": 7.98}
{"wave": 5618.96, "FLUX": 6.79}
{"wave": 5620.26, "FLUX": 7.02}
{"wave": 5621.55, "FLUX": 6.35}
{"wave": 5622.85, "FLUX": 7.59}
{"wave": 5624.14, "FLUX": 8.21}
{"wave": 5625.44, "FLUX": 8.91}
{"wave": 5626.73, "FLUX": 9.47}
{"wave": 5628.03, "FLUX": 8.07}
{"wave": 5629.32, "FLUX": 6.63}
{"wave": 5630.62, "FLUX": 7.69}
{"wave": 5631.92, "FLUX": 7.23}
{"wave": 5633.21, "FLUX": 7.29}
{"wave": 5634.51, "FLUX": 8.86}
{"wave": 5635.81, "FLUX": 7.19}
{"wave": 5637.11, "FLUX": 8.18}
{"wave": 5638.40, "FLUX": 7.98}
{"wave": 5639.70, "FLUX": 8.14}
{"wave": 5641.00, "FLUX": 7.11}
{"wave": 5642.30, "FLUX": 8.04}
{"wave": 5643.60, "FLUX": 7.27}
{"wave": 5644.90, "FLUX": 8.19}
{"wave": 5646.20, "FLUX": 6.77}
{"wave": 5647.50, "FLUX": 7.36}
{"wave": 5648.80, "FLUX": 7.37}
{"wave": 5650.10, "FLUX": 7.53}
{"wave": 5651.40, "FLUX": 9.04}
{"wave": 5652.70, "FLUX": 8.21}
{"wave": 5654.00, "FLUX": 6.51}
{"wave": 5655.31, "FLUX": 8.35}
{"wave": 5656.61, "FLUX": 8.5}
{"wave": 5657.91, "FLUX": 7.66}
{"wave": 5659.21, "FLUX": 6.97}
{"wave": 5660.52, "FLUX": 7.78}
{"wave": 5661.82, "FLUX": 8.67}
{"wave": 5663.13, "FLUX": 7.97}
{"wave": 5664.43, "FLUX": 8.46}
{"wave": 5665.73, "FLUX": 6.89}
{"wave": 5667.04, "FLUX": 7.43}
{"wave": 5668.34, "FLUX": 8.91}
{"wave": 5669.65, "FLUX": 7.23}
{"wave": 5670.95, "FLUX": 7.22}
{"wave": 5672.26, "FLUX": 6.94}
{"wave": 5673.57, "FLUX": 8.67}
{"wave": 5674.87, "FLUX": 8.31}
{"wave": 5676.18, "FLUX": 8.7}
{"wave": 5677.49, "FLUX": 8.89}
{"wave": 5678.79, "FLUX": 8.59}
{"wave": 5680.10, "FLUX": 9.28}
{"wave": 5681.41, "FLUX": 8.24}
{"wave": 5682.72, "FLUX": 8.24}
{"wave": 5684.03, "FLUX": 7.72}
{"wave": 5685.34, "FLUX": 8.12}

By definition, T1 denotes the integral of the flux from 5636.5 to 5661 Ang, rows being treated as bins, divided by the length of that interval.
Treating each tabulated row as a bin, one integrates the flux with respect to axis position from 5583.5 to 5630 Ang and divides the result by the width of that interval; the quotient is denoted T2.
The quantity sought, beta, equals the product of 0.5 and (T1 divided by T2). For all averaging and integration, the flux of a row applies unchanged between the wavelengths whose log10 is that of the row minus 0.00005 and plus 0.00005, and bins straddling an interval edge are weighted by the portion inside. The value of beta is 0.498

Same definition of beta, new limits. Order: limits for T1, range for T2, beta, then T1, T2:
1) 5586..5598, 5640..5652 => 0.498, 7.61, 7.64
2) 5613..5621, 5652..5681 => 0.458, 7.33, 8.01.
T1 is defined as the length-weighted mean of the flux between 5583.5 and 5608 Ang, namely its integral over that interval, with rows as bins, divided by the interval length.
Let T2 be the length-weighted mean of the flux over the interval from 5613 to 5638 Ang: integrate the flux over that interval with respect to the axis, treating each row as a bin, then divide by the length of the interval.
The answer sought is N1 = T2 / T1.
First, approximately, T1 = 7.82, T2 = 7.67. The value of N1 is 0.98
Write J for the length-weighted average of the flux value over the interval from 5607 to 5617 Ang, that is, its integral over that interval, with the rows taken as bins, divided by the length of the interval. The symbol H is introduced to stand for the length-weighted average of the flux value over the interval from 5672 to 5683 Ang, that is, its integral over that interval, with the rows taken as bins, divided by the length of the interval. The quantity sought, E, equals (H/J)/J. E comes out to 0.139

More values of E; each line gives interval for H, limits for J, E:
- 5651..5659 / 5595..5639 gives 0.129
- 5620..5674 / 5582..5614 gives 0.127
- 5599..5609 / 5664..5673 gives 0.145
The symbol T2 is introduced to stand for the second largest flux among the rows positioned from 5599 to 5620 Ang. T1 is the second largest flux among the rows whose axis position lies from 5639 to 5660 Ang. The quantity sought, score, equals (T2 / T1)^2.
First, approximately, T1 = 8.5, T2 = 9.04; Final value 1.13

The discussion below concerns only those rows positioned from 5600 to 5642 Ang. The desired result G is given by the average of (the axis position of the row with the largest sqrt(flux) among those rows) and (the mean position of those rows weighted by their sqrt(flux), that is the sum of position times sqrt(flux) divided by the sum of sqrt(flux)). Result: 5623.8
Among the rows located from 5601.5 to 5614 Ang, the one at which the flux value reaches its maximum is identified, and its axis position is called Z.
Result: 5611.21 Ang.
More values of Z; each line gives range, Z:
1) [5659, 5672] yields 5668.34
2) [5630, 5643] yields 5634.51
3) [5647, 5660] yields 5651.40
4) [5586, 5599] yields 5595.72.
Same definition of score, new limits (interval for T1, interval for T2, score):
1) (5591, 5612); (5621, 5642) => 0.97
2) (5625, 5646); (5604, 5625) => 1.03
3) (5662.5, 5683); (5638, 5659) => 0.91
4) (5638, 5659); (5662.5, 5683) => 1.10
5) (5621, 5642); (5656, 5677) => 0.95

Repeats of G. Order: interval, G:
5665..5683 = 5677.2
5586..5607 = 5600.6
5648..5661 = 5653.0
